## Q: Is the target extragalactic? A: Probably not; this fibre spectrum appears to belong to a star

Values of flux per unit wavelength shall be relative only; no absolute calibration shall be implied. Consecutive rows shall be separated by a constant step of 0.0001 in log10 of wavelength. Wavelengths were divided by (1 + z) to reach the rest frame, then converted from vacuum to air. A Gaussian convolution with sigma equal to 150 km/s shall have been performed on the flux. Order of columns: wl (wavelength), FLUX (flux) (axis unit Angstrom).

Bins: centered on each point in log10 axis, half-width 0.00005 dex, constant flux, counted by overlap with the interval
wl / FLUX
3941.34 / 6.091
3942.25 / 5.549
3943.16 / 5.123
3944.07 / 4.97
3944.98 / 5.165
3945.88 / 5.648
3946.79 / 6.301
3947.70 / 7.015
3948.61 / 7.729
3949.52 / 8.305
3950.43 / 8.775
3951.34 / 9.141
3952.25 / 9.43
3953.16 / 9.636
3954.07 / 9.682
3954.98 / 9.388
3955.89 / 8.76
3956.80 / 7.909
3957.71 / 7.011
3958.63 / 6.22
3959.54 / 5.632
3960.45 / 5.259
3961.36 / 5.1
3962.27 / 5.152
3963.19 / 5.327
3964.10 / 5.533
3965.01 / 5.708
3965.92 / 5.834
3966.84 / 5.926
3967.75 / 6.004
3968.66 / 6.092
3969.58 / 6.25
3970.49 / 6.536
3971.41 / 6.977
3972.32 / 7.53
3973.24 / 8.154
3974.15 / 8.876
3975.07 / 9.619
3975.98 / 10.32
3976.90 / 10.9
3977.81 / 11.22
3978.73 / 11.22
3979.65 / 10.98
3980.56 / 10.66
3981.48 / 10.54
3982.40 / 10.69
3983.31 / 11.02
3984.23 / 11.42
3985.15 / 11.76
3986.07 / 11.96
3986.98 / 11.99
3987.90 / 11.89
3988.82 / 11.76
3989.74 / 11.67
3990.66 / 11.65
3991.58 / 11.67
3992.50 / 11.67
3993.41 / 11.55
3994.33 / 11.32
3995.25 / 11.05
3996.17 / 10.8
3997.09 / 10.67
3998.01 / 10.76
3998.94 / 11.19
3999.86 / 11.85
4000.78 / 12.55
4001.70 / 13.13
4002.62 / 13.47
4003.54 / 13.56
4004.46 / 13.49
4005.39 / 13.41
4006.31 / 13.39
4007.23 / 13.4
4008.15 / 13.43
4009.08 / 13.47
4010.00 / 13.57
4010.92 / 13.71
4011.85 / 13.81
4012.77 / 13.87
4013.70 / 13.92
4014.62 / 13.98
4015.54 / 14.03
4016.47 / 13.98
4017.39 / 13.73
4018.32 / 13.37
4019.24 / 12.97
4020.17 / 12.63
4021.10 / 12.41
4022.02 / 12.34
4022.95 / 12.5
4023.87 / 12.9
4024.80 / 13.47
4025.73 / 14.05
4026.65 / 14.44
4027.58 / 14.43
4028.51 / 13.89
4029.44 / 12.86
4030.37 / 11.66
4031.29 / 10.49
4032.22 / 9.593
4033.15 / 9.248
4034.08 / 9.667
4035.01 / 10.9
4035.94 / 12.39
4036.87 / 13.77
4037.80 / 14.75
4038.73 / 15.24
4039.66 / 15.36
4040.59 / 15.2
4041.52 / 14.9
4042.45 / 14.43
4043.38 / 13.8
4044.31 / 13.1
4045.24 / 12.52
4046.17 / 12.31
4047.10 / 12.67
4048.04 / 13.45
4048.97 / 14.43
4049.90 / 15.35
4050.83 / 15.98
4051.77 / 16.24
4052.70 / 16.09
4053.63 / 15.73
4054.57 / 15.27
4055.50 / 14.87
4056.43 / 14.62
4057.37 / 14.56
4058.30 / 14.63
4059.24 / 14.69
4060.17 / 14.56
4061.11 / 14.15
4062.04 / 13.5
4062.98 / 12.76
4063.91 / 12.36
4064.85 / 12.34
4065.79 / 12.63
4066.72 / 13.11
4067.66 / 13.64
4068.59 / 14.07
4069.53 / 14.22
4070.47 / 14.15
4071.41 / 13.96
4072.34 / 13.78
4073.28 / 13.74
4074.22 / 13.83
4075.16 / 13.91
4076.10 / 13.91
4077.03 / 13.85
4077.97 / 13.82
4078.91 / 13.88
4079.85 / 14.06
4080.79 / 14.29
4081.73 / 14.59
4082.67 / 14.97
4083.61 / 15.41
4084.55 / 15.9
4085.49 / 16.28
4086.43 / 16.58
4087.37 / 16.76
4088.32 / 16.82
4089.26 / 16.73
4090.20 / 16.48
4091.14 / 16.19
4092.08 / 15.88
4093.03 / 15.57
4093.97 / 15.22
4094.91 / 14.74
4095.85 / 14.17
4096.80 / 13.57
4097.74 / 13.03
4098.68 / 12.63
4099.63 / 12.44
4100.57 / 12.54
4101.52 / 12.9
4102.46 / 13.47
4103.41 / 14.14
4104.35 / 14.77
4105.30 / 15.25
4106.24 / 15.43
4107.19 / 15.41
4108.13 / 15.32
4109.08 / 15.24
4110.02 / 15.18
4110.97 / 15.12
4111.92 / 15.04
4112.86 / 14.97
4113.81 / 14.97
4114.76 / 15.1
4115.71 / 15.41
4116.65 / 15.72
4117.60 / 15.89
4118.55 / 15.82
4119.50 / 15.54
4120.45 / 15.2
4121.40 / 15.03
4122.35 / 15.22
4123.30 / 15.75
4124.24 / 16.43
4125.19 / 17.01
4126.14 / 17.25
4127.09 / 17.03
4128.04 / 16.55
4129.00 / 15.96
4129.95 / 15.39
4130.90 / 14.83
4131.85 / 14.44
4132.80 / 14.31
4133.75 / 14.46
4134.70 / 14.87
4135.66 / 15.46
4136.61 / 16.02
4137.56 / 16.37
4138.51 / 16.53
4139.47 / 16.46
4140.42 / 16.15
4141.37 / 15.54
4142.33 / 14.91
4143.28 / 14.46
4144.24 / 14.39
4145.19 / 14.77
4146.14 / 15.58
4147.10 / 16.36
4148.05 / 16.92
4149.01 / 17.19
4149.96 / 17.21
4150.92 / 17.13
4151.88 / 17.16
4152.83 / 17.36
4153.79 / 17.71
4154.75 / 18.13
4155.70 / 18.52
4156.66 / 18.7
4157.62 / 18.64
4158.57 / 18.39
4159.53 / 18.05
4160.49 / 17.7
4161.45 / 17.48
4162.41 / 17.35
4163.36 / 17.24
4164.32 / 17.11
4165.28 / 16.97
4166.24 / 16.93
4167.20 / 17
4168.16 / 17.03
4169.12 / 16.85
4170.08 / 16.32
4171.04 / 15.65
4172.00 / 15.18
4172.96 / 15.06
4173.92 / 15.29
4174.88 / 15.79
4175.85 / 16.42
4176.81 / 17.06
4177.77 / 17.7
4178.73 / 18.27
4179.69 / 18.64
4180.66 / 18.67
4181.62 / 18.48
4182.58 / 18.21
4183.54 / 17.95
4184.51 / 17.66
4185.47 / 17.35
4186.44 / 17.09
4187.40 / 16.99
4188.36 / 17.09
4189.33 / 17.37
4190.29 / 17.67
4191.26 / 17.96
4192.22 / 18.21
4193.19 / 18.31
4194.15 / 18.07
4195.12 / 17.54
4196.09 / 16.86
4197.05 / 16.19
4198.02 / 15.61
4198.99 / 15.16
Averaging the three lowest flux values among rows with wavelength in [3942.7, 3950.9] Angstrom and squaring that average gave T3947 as 26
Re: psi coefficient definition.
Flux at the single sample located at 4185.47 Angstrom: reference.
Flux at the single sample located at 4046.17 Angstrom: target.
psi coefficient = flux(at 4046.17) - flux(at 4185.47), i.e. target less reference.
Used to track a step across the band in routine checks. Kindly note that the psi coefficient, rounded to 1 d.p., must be -5.0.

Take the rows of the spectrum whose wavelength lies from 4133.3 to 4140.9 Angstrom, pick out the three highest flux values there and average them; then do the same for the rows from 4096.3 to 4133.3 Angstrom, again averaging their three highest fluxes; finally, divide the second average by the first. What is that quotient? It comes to 1.0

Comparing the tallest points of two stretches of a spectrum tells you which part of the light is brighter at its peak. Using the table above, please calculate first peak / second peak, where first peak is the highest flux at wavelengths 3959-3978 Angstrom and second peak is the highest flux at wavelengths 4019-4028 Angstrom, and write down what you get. 0.78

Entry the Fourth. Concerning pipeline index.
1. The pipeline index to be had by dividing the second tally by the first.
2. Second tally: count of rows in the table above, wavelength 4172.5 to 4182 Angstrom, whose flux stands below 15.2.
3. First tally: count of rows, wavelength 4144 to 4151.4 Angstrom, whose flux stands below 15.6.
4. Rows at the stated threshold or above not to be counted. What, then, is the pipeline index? 0.33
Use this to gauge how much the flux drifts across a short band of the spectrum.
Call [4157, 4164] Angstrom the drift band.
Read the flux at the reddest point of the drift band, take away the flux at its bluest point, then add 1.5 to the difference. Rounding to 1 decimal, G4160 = 0.1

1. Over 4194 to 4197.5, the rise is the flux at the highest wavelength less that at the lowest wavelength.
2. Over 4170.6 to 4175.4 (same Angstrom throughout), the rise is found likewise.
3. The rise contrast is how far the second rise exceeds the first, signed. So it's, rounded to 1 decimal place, 2.0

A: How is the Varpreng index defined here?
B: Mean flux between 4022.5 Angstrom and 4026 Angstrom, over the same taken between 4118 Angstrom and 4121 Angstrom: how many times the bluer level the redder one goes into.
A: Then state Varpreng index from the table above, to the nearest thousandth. 0.852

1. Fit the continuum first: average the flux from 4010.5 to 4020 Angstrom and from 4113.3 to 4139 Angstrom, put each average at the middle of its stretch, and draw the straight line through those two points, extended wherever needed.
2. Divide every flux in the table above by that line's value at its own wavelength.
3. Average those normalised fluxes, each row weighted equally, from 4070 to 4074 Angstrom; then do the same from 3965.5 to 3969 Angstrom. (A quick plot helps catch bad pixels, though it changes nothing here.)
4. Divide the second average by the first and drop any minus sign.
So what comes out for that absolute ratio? 0.49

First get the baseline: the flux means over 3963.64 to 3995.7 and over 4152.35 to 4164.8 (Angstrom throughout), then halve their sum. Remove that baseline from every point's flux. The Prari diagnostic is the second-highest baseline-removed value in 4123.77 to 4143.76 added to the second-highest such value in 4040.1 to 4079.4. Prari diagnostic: 5.6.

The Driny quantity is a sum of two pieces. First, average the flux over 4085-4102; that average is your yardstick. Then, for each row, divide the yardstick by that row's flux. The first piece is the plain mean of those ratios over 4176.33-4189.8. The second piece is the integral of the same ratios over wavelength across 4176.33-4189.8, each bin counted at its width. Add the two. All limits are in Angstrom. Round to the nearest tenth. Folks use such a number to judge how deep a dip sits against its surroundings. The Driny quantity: 12.2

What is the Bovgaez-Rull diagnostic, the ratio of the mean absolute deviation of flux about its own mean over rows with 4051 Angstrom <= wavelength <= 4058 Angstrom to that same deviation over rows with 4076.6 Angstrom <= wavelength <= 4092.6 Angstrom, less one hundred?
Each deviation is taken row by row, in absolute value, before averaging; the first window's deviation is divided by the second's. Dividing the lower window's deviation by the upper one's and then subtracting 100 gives -99.4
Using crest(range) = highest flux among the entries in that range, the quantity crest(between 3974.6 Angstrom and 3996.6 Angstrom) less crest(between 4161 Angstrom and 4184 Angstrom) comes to -6.7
